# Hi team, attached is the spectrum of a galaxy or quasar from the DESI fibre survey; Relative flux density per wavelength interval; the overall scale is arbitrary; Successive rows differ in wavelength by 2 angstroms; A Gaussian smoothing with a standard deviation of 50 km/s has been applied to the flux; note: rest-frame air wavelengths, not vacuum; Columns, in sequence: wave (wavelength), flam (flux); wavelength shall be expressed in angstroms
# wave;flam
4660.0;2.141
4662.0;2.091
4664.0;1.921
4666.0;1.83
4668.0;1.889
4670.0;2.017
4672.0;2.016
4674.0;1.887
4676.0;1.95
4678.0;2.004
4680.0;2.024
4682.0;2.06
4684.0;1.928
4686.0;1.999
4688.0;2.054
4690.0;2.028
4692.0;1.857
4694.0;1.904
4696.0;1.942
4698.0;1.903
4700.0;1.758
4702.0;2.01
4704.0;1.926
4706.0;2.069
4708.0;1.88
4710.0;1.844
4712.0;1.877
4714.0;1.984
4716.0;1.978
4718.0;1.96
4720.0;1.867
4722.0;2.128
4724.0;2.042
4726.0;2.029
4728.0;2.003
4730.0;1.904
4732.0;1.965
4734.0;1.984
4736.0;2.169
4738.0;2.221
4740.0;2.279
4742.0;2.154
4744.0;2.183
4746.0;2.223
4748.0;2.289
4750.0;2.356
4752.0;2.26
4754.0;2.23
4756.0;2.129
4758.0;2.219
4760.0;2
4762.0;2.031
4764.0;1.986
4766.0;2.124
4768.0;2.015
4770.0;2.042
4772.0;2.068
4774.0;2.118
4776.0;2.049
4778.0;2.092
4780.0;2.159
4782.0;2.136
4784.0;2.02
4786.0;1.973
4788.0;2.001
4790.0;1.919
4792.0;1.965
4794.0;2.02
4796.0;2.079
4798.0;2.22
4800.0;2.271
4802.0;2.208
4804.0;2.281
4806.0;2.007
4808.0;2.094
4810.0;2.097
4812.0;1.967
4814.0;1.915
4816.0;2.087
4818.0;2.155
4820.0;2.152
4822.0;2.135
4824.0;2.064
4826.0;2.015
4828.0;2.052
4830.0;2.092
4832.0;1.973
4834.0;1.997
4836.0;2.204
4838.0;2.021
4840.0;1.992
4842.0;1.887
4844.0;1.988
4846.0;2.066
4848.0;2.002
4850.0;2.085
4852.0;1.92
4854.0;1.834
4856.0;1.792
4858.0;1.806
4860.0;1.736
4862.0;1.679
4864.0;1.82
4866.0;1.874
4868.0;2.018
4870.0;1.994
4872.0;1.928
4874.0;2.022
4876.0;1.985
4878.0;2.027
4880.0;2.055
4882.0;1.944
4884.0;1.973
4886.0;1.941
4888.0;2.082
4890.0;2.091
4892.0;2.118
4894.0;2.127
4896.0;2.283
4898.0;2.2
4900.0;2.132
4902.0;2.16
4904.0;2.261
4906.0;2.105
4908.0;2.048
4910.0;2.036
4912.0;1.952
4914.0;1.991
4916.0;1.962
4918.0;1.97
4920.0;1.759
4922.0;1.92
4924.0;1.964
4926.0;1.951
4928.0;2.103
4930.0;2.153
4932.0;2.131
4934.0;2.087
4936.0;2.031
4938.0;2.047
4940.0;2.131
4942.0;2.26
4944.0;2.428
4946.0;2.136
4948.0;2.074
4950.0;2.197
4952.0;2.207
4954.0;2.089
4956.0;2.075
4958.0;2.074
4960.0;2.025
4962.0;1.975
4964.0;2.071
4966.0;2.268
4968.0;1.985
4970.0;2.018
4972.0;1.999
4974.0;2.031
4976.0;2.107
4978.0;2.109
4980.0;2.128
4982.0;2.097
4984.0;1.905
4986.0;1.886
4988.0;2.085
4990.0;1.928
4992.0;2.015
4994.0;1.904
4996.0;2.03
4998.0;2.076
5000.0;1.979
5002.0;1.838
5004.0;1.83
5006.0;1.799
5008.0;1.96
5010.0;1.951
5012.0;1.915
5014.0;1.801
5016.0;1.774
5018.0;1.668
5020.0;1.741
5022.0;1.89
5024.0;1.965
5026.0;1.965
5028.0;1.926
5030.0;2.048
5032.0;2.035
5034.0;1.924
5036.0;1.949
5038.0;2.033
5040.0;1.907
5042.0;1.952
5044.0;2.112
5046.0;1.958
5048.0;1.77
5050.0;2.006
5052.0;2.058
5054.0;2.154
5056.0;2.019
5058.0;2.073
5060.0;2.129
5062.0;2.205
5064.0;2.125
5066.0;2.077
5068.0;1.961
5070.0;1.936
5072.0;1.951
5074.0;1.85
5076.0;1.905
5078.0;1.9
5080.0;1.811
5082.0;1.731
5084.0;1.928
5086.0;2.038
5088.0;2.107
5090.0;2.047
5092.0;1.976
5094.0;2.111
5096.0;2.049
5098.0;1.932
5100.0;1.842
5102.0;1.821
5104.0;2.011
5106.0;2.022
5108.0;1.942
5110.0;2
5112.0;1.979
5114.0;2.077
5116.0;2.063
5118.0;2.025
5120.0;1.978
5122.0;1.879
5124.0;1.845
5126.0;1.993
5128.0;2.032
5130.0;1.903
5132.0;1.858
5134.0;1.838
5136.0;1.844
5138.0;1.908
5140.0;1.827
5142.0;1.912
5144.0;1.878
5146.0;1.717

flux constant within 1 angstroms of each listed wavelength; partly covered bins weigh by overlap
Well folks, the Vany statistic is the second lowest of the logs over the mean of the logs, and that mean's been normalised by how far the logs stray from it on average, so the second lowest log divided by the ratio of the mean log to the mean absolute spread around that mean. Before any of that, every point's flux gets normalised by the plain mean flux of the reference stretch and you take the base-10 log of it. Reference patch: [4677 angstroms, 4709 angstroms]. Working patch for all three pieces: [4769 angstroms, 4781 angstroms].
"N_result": 0.01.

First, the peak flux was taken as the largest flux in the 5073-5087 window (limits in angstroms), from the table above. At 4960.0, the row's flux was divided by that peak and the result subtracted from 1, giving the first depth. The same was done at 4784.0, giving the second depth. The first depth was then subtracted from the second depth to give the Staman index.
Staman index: 0.00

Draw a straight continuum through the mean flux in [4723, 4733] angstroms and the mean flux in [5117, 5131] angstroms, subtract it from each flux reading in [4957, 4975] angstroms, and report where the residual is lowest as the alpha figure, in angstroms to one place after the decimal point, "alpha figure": 4962.0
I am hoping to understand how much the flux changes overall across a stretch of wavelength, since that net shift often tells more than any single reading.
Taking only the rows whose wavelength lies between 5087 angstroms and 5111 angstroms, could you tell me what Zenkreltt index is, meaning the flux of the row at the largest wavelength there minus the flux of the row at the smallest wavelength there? -0.11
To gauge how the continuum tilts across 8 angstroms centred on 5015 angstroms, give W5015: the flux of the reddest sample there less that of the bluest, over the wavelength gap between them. -0.04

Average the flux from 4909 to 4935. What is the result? 2.00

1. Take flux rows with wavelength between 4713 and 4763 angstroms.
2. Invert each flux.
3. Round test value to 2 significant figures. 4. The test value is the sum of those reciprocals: 12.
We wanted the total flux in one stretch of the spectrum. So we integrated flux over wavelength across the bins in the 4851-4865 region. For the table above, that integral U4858 25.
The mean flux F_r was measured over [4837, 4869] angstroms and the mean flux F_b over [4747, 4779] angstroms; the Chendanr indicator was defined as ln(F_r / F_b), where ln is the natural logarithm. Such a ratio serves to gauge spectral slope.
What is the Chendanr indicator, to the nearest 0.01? -0.11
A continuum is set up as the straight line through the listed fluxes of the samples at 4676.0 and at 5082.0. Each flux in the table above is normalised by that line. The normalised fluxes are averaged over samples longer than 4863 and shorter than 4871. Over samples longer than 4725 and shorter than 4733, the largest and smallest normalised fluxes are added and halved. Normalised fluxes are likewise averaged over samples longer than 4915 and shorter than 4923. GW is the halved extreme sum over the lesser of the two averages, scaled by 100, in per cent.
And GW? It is 98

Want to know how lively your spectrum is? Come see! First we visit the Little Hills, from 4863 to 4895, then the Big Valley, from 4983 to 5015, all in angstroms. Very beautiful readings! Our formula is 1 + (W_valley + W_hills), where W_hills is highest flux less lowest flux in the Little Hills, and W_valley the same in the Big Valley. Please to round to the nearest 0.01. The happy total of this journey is 1.59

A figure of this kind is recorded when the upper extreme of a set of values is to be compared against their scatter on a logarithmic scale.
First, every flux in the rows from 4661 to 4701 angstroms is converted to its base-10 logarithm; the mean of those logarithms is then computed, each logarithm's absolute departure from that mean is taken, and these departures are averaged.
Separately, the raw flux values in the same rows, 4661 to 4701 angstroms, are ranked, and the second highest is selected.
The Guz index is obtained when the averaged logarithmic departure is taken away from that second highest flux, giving 2.04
